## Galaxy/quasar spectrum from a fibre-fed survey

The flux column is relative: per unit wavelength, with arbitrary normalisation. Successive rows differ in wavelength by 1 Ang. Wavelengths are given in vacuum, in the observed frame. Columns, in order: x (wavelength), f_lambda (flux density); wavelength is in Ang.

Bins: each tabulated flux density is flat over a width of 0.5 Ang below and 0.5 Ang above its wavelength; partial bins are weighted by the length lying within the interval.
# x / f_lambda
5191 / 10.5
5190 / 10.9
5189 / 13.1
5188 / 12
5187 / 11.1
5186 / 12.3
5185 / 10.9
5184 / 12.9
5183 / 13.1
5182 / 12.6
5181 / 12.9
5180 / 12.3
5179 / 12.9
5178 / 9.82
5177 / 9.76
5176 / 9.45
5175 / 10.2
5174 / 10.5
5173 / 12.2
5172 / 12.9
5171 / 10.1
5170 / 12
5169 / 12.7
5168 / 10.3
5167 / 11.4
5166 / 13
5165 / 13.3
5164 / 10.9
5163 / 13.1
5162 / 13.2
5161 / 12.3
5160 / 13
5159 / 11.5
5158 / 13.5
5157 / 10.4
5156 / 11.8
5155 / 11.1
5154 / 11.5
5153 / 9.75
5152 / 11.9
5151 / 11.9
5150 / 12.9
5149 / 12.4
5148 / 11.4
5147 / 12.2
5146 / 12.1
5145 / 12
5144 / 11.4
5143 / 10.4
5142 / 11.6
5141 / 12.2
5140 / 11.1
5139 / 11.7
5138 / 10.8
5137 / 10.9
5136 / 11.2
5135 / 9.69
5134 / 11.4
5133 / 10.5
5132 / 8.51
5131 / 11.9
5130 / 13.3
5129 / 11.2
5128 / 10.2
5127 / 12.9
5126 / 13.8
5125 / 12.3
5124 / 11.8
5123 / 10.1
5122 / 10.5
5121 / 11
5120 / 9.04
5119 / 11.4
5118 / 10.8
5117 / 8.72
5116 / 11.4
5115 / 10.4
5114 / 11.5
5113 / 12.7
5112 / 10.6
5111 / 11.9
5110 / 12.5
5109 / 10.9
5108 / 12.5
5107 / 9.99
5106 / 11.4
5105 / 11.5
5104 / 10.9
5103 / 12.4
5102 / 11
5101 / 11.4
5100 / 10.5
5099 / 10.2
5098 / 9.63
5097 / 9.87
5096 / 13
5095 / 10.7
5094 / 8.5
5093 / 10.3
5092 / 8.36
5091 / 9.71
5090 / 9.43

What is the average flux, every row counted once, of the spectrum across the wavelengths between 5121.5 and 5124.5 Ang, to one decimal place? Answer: 10.8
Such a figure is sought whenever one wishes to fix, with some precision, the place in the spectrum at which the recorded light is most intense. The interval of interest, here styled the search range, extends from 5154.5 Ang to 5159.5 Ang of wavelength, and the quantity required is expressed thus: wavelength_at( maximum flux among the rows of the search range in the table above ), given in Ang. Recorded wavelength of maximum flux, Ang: 5158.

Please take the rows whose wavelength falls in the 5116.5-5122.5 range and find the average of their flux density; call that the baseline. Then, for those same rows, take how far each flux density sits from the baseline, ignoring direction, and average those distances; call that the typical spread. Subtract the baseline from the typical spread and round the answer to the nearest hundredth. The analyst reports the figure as -9.33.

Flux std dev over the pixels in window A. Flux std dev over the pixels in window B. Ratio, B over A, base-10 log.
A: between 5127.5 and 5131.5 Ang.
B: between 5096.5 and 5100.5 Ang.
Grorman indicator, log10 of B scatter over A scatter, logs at -0.53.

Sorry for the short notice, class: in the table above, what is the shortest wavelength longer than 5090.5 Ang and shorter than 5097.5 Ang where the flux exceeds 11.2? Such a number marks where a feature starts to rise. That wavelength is 5096 Ang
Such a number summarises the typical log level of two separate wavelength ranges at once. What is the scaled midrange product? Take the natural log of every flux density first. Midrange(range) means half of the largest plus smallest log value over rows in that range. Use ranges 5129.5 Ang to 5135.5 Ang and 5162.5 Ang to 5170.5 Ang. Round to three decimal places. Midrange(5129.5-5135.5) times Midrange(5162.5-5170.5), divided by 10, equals 0.582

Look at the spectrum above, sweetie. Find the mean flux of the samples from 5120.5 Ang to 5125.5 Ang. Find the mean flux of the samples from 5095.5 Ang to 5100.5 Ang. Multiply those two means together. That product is 119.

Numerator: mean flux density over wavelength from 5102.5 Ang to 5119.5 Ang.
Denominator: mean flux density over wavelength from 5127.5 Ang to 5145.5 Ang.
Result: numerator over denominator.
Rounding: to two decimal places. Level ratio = 1.01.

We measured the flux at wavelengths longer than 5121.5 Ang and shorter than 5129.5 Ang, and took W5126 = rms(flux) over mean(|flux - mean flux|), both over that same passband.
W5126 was 11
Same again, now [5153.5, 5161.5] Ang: 15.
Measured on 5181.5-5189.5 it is 18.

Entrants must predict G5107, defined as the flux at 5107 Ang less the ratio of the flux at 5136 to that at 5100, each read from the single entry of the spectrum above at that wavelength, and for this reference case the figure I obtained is 8.9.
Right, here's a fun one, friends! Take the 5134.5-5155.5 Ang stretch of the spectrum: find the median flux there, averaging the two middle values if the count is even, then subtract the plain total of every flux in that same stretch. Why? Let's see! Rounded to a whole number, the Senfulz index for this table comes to -229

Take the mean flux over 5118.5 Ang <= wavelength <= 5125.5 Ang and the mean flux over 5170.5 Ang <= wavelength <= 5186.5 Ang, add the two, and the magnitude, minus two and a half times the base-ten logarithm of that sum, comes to -3.38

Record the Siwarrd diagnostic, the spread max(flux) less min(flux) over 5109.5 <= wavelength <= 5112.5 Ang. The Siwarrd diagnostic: 1.9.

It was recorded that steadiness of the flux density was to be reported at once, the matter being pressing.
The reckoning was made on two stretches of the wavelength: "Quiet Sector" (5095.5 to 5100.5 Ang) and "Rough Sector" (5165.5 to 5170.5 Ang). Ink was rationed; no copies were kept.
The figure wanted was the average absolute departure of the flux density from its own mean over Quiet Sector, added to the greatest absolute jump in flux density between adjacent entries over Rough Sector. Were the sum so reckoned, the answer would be 3.3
